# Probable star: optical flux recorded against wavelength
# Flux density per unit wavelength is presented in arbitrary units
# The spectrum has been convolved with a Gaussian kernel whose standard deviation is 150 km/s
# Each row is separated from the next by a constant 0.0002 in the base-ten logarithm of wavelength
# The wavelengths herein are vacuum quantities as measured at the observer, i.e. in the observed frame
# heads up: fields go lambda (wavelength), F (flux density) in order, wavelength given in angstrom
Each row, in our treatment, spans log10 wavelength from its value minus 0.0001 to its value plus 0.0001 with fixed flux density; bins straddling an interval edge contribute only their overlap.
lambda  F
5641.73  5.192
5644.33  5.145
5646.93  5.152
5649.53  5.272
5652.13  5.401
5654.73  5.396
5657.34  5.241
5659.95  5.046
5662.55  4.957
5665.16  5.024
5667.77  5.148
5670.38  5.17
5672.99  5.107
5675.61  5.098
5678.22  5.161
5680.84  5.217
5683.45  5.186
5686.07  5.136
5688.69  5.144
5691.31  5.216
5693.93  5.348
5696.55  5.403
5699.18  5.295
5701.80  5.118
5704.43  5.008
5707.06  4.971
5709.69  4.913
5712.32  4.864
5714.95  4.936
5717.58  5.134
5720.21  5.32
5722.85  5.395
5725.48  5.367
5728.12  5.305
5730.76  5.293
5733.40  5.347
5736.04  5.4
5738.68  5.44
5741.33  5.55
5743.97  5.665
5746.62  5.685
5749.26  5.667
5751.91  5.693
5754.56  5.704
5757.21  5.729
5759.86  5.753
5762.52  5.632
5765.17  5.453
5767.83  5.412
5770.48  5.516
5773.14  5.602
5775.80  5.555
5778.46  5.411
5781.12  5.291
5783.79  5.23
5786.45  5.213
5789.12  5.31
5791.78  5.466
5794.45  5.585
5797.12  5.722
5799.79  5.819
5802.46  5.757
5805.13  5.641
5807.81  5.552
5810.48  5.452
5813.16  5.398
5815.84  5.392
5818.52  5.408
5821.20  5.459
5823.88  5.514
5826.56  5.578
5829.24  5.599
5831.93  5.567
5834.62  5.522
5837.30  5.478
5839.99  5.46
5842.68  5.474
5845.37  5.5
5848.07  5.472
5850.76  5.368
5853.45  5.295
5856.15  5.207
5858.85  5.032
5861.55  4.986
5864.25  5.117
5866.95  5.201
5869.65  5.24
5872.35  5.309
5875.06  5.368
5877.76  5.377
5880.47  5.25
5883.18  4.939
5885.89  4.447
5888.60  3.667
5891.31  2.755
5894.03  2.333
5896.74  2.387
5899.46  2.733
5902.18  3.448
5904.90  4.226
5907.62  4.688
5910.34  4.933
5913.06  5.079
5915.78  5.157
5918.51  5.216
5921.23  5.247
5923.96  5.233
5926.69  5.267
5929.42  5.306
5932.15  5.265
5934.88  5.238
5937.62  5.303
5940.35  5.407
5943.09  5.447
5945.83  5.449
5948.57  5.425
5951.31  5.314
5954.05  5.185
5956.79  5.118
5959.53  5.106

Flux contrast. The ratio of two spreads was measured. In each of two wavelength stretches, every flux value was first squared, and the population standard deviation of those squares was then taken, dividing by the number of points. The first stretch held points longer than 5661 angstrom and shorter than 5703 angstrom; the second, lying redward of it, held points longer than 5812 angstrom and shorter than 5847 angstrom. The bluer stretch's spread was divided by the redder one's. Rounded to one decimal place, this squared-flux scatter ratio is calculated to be 1.6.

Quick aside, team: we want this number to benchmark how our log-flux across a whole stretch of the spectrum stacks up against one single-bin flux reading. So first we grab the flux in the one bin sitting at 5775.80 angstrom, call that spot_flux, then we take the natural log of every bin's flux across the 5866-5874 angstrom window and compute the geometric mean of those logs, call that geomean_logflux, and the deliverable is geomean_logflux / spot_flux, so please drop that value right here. 0.299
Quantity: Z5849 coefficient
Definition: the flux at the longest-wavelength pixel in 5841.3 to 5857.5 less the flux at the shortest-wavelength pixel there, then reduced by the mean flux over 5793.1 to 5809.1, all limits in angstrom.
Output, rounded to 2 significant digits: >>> -5.9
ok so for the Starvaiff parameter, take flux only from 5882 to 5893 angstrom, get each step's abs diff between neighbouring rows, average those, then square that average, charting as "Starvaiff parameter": 0.53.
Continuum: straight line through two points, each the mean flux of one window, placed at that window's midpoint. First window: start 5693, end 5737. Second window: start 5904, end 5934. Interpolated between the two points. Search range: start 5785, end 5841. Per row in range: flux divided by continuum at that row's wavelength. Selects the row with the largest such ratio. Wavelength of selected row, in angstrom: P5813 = 5799.79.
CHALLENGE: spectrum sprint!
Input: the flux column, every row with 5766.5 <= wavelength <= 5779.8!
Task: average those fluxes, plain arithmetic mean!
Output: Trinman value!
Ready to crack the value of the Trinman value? 5.50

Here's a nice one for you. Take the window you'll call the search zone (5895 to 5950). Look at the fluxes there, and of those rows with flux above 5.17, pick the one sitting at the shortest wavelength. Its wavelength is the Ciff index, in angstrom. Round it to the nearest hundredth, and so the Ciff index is 5918.51 angstrom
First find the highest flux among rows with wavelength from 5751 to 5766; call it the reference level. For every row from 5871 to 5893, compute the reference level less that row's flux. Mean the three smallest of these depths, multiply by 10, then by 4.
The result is 16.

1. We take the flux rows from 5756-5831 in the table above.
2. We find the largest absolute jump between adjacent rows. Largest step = 0.18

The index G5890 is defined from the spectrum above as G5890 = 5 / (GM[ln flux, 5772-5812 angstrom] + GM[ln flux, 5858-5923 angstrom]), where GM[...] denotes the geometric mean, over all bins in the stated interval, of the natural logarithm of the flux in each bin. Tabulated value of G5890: 1.59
